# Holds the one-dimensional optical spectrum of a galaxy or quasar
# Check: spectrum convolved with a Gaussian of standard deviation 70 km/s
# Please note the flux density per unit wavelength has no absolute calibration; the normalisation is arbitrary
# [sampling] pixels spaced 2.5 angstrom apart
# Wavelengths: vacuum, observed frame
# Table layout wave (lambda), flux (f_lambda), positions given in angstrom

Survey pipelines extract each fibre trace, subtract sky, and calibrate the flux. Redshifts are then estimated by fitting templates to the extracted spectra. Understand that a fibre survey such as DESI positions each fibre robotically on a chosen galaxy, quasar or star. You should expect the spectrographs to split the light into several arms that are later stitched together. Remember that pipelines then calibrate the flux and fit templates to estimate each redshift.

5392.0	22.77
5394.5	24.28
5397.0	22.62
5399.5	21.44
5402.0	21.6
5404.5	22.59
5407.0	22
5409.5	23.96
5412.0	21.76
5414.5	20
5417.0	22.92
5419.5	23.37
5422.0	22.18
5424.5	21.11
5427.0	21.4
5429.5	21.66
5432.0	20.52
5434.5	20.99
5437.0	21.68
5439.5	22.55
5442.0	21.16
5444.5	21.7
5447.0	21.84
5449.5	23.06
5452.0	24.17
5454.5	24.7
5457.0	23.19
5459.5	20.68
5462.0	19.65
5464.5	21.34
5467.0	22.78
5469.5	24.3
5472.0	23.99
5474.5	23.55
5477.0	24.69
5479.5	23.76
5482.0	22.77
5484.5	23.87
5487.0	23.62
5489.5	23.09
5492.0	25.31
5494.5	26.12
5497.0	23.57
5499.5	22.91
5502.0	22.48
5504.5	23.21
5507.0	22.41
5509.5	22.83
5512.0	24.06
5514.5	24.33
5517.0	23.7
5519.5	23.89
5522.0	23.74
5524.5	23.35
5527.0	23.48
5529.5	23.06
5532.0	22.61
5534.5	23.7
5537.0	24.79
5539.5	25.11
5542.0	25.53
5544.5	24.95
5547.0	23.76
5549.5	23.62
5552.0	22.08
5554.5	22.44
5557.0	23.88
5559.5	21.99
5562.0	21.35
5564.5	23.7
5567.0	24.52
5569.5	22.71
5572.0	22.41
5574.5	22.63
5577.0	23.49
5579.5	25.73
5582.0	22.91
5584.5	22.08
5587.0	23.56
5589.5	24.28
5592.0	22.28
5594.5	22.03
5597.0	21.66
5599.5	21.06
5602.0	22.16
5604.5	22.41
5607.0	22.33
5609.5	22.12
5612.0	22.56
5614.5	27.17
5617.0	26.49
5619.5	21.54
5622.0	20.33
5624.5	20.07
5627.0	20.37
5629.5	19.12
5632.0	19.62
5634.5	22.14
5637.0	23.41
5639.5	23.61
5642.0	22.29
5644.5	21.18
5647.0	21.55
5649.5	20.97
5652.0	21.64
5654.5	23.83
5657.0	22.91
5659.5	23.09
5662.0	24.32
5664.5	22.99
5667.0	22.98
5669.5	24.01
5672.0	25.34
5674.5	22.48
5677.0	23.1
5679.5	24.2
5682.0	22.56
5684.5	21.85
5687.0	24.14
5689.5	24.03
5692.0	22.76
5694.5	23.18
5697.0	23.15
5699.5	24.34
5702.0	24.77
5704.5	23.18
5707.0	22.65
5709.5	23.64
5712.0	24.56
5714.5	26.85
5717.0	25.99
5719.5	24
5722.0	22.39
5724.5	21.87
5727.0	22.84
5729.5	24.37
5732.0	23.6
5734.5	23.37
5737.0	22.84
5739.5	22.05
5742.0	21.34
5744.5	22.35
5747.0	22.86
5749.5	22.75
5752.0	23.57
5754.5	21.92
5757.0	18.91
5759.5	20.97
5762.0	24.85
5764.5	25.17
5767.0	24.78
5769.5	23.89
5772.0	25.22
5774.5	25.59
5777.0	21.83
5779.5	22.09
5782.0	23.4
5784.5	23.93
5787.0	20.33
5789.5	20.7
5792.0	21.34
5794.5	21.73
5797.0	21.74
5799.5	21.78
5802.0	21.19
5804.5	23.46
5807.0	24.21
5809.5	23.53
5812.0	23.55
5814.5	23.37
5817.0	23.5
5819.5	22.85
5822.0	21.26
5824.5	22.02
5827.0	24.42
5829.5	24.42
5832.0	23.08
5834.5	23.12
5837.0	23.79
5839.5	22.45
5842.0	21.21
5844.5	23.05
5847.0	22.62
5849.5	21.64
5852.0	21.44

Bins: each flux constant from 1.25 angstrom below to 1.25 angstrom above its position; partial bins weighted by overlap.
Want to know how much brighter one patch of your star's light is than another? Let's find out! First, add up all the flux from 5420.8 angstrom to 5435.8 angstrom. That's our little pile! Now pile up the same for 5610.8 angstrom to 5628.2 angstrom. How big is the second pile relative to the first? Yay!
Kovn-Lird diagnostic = 1.2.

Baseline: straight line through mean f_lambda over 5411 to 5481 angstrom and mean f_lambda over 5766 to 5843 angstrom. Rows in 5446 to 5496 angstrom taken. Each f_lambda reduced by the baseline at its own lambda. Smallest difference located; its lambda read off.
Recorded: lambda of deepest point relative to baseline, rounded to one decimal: 5462.0 angstrom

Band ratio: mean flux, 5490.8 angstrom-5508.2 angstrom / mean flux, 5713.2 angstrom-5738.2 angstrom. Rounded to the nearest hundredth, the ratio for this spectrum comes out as 1.00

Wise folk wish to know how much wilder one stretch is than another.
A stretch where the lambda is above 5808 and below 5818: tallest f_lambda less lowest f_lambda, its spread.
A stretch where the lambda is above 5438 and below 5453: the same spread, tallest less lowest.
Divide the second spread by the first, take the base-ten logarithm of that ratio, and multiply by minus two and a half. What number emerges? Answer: -3.1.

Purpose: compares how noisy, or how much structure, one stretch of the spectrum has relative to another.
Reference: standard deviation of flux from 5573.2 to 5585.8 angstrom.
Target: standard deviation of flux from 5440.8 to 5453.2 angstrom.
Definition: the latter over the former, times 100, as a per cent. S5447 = 86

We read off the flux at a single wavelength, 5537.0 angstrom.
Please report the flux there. 24.79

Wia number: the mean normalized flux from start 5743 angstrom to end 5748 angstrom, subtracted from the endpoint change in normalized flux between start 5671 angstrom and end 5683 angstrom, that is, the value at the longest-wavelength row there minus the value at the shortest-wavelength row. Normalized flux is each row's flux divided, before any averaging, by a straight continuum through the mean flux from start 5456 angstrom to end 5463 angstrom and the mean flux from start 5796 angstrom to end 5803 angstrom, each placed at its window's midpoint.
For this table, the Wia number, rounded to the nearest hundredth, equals -1.18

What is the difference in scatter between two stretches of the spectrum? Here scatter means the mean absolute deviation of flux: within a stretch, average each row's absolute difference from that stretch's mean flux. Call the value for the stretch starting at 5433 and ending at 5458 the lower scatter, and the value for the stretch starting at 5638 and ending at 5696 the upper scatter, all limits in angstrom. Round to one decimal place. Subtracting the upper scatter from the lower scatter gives 0.2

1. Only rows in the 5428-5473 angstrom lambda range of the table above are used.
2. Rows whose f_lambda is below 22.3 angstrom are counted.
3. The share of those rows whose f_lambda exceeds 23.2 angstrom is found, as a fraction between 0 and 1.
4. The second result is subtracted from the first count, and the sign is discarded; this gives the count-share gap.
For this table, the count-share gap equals 10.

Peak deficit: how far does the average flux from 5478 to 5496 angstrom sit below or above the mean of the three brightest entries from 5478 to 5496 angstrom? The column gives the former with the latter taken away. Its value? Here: -1.02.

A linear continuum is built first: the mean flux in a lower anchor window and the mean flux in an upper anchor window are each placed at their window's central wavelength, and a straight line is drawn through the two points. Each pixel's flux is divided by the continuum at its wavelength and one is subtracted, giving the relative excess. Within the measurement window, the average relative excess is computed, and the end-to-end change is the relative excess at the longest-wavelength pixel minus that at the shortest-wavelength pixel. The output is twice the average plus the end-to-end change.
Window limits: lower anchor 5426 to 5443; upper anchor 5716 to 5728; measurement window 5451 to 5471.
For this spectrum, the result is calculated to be 0.092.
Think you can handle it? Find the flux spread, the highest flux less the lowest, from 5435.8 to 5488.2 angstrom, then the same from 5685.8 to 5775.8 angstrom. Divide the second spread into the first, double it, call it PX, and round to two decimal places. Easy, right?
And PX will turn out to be 1.27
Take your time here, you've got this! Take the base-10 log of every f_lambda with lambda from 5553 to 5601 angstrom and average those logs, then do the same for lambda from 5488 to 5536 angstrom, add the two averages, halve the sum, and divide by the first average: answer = 1.00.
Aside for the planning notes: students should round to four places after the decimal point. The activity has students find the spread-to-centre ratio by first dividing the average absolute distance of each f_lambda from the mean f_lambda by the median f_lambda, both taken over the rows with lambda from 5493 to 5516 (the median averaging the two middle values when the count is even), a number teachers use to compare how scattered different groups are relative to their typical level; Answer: 0.0373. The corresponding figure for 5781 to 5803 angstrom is 0.0383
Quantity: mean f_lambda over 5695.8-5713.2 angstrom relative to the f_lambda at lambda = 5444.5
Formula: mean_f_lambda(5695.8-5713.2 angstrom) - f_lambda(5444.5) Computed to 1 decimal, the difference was 2.1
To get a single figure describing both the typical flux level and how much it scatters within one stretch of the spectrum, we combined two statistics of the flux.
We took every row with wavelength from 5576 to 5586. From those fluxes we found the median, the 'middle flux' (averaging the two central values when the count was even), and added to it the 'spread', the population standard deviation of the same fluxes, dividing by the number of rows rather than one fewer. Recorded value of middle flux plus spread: 24.6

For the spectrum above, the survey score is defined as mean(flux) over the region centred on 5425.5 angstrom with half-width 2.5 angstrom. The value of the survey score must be 21.3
